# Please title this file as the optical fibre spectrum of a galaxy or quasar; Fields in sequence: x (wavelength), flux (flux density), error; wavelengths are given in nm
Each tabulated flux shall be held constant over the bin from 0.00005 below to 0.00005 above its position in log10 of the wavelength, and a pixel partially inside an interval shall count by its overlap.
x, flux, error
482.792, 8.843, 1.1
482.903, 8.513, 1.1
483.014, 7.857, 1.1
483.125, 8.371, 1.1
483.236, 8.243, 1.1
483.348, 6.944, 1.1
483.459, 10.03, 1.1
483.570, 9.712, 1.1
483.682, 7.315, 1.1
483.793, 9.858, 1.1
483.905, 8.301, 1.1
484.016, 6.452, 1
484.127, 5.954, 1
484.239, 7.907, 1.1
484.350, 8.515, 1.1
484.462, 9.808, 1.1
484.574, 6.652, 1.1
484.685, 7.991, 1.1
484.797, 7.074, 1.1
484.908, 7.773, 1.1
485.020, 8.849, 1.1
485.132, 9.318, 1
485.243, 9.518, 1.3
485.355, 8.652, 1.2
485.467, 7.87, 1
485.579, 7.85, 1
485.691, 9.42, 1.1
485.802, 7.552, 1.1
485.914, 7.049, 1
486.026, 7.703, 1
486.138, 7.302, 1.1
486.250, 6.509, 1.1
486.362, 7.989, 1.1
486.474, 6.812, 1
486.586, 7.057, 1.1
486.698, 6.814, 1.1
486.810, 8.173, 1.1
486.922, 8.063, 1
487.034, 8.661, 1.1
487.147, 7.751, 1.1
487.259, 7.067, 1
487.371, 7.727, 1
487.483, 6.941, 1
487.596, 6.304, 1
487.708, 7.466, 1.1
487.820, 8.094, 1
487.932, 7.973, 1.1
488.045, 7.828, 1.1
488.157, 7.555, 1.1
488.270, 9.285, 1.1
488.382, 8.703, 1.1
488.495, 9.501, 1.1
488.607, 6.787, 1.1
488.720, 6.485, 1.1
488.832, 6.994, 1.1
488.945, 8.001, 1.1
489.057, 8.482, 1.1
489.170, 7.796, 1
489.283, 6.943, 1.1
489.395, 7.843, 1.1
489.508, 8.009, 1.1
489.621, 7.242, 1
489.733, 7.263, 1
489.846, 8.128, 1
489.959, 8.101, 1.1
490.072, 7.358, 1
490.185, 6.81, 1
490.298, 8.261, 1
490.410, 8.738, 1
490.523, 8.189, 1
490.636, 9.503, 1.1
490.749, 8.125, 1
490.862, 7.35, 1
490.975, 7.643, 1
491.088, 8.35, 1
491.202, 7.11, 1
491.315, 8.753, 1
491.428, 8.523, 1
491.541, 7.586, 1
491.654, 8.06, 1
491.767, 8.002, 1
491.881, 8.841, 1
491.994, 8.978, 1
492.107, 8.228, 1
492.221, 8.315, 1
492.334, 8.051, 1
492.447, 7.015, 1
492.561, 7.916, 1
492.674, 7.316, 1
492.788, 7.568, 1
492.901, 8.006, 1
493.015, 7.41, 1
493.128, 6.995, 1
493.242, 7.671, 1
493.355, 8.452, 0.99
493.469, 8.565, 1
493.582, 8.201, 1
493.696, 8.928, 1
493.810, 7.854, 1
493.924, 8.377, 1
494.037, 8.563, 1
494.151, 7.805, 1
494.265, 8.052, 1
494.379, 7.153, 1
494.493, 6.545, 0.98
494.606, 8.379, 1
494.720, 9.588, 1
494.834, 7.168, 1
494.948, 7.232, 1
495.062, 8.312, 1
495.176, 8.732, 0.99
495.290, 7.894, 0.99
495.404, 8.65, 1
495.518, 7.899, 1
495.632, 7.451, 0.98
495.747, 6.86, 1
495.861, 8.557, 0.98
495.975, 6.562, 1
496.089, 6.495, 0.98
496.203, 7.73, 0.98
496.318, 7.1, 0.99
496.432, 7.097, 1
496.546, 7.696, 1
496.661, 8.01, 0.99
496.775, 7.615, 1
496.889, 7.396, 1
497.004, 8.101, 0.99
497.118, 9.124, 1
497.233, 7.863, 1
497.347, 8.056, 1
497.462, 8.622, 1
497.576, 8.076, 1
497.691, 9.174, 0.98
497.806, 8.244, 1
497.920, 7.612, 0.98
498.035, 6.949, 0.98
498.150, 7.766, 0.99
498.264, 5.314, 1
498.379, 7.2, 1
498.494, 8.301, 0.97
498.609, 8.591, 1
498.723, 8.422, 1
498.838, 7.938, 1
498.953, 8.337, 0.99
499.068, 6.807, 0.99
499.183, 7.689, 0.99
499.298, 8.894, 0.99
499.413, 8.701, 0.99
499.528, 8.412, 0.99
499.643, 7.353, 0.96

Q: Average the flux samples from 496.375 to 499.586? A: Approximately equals 7.93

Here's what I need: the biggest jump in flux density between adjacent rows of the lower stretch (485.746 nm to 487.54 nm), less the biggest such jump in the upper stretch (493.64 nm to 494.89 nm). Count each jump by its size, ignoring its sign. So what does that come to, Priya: -0.94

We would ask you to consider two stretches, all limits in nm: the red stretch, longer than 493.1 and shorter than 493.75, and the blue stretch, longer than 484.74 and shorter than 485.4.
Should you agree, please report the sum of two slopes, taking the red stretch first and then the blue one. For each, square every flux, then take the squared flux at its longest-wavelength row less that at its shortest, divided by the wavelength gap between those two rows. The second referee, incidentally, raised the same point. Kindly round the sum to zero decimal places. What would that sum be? 99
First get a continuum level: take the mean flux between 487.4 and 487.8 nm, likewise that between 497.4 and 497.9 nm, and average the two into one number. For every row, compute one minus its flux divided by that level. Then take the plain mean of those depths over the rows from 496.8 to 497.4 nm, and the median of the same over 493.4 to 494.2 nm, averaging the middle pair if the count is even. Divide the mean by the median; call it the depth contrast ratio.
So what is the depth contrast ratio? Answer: 1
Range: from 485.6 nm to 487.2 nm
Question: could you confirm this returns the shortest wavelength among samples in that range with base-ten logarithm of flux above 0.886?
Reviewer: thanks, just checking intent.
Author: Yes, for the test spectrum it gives 485.691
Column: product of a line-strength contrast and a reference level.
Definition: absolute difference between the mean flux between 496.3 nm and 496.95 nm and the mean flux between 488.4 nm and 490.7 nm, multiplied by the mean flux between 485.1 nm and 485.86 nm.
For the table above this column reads 3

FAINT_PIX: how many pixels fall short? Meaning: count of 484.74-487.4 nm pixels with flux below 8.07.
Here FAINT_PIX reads 17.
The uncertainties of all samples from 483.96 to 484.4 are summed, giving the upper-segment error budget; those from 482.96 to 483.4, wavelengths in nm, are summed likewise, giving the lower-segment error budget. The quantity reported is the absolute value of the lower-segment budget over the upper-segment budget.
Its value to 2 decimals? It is 1.05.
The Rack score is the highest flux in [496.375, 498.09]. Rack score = 9.174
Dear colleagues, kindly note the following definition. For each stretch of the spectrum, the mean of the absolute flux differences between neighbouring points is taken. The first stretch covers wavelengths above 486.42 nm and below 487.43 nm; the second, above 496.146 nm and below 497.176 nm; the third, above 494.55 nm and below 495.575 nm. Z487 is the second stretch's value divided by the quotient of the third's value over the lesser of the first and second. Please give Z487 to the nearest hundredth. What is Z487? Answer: 0.25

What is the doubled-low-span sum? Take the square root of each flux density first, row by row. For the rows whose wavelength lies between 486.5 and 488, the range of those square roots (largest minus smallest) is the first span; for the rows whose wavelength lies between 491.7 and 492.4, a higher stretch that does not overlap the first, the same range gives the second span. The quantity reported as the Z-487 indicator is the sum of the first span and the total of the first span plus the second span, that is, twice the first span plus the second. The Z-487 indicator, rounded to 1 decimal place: 1.0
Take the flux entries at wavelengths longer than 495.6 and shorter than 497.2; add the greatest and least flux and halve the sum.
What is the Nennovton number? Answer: 7.81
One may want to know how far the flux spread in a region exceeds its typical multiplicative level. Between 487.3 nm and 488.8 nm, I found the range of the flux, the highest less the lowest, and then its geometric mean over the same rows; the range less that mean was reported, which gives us -4.49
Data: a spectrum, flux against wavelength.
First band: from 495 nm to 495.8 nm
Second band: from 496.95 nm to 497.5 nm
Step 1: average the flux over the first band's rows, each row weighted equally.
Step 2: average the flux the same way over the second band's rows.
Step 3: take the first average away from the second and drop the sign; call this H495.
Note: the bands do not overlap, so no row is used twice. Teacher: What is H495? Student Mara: 0.38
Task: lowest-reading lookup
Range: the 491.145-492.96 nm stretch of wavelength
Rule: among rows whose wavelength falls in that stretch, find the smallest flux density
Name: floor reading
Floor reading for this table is 7.015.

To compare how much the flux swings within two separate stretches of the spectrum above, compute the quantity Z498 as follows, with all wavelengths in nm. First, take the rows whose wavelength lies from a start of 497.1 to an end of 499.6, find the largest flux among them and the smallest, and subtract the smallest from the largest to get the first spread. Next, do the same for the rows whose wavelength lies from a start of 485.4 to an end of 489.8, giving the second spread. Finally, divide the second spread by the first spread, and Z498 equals 0.8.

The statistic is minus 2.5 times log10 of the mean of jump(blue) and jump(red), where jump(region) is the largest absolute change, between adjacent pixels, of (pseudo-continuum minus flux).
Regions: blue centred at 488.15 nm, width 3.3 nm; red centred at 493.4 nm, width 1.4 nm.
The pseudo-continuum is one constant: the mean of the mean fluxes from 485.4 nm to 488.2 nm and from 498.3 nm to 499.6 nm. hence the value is -0.69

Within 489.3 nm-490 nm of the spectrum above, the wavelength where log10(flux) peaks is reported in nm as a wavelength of 489.846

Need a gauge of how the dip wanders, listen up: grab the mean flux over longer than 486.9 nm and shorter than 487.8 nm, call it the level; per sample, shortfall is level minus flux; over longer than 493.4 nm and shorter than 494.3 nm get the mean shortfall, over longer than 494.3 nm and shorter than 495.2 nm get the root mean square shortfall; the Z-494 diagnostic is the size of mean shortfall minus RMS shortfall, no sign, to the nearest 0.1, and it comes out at 1.8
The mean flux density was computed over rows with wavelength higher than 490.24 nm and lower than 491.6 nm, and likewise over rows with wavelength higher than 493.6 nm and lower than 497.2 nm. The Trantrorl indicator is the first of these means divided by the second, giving 1.04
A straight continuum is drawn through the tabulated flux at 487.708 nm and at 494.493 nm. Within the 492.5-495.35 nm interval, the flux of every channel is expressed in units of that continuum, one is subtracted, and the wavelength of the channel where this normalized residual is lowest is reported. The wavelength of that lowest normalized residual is 494.493 nm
